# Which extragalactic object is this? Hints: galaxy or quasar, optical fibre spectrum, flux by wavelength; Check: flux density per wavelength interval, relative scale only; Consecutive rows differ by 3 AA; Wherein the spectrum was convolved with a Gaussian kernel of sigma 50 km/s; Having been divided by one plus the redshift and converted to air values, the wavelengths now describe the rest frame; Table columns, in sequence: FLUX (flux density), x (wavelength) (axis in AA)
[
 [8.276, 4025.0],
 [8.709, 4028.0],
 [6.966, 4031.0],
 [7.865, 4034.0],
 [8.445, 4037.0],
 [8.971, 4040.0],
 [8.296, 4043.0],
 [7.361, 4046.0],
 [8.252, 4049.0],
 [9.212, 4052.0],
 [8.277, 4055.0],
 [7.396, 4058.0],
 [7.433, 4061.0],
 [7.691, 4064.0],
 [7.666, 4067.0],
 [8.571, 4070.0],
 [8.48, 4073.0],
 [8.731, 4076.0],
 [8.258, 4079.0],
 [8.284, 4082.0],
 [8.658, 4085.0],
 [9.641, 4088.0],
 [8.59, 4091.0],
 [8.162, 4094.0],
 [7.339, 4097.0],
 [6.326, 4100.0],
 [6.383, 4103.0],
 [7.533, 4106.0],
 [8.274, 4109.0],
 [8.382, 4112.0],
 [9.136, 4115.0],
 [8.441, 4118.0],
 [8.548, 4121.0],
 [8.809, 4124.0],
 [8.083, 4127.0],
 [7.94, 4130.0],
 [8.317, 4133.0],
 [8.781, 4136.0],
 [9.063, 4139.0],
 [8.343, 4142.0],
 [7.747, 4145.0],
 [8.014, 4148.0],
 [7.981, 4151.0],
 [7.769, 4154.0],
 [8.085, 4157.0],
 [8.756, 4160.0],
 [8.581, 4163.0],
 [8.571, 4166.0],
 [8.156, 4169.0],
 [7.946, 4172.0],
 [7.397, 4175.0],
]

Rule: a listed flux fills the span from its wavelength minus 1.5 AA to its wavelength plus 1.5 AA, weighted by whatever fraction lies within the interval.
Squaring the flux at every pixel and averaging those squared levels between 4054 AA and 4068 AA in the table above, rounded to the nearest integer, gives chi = 59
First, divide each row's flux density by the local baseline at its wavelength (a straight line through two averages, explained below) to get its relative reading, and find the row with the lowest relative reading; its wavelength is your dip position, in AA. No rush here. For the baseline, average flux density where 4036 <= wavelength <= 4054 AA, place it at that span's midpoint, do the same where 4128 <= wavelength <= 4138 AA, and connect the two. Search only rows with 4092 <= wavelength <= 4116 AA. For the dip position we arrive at 4100.0 AA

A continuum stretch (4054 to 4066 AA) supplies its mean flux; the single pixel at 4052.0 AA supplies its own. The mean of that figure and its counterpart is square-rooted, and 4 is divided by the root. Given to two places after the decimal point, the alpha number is 1.38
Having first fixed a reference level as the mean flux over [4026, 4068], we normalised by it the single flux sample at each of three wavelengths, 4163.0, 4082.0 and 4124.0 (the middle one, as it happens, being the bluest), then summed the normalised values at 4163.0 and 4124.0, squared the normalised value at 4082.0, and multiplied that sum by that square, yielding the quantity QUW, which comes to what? 2.3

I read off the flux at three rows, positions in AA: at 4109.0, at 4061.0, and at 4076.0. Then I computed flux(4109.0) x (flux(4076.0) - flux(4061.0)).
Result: 11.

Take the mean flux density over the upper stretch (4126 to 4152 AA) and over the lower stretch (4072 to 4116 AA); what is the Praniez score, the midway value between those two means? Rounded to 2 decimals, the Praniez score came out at 8.20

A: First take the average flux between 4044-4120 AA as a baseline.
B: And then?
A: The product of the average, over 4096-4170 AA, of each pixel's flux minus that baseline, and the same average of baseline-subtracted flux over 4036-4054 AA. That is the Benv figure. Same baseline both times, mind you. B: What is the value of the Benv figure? 0.011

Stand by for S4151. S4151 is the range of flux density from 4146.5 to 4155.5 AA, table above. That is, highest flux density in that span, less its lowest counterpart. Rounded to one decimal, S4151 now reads 0.2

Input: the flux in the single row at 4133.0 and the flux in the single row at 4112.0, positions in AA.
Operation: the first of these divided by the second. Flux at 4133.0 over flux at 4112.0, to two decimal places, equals 0.99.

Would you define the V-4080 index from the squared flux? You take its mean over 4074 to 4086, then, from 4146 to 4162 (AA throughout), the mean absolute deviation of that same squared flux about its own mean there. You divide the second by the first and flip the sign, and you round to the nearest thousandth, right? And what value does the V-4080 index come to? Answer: -0.059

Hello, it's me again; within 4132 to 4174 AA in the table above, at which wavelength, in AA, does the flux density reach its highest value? 4139.0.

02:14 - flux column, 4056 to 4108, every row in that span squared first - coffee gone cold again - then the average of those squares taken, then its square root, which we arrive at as 7.99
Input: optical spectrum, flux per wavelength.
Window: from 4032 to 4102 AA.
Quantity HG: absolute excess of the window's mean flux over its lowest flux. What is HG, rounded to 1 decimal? 1.8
